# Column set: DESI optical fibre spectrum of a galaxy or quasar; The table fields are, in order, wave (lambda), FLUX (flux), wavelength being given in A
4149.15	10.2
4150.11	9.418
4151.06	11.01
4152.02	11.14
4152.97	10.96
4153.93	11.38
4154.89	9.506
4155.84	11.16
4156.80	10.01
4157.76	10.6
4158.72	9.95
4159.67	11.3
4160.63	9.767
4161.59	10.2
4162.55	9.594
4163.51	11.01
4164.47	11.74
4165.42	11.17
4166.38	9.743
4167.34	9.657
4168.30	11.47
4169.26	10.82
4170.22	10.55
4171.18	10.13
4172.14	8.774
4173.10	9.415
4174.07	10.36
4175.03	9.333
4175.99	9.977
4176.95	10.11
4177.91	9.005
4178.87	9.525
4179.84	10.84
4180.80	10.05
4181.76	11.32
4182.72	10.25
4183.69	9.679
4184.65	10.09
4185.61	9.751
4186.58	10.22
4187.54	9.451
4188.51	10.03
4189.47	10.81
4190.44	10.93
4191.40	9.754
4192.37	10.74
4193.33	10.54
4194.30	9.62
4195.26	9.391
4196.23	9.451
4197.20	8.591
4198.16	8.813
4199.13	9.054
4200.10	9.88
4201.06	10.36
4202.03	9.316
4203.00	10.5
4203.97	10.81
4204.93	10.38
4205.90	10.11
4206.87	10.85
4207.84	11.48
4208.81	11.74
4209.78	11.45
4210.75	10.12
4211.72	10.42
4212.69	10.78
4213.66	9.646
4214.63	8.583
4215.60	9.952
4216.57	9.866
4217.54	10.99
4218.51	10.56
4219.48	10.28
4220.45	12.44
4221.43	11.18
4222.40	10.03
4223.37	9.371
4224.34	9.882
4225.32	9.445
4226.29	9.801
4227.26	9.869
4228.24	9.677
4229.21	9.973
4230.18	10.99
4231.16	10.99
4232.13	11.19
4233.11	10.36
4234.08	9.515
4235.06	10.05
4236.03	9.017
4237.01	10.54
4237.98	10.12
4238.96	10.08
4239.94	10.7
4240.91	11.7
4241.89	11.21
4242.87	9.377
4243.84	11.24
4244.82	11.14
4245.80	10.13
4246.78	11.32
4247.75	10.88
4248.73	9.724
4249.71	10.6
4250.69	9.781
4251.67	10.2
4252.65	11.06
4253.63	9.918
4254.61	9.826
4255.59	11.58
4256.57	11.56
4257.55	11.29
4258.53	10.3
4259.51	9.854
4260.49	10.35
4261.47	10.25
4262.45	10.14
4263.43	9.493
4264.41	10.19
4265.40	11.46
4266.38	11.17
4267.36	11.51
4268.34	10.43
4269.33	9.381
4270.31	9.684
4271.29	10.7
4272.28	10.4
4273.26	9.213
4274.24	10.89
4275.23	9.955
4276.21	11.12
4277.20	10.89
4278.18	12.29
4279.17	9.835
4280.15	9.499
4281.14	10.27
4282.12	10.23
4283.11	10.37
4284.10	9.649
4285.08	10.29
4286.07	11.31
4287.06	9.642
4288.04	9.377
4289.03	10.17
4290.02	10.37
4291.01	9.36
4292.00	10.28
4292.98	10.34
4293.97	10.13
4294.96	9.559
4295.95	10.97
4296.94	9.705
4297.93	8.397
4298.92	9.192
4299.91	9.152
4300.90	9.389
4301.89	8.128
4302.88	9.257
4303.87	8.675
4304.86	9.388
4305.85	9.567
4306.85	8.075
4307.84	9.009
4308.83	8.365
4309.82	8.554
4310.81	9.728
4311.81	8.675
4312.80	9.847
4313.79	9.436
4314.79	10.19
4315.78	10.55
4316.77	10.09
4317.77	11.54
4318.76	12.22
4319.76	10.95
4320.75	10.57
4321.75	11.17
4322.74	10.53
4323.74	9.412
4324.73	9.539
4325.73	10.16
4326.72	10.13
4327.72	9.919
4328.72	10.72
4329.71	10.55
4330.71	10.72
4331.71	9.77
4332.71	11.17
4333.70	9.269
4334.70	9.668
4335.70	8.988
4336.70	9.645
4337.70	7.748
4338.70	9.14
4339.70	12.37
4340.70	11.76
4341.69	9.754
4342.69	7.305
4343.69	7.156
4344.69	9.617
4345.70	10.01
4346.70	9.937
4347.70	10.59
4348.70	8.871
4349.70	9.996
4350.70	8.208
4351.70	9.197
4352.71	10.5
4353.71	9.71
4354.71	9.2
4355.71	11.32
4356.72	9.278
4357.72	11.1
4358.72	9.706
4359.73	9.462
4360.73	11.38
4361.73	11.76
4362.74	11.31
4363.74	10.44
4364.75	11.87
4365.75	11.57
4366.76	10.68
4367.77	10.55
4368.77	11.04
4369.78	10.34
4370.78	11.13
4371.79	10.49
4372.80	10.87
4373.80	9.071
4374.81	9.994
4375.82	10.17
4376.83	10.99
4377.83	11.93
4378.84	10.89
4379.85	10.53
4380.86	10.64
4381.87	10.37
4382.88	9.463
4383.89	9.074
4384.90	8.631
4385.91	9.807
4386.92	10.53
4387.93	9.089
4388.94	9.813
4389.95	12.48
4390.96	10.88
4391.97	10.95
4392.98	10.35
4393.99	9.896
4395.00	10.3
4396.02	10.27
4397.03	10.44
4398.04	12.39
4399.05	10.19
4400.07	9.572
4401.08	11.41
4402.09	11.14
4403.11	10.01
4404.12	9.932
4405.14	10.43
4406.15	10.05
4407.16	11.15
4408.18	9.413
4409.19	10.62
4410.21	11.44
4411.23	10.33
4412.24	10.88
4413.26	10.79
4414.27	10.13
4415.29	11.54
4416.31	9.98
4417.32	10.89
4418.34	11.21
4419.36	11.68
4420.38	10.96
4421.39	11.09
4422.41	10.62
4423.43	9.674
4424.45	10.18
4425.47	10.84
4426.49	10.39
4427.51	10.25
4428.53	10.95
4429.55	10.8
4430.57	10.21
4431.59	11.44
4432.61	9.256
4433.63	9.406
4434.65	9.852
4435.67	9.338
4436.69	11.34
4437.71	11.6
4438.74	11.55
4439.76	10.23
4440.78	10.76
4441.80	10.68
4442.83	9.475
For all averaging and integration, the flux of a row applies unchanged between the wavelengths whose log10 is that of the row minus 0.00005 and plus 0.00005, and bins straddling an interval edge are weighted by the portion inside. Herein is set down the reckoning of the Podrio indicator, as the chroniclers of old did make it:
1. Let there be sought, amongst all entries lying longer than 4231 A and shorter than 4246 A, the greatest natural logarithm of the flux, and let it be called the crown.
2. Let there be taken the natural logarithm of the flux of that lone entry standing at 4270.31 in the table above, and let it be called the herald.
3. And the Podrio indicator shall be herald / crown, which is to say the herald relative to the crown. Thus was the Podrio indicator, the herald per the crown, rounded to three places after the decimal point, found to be 0.923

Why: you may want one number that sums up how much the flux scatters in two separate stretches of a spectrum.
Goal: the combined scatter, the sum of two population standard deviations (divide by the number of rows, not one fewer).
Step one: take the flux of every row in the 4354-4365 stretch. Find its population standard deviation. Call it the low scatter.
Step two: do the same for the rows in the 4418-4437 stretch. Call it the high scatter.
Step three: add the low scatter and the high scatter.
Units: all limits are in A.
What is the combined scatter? 1.71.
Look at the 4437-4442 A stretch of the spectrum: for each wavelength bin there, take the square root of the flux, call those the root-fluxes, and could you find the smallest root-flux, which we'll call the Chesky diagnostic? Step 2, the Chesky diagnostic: 3.20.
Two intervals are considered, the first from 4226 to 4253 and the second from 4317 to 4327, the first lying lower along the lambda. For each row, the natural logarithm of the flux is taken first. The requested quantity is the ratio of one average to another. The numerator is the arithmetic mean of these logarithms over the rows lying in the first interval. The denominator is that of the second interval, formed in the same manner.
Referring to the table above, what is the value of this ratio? 0.99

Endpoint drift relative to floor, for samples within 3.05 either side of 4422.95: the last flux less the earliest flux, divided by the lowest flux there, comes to -0.01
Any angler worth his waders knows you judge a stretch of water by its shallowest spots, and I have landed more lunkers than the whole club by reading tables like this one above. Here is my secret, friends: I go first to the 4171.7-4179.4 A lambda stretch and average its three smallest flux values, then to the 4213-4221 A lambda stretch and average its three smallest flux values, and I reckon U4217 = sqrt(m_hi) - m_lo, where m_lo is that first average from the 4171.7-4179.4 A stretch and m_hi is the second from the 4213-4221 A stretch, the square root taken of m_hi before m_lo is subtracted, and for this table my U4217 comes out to -5.98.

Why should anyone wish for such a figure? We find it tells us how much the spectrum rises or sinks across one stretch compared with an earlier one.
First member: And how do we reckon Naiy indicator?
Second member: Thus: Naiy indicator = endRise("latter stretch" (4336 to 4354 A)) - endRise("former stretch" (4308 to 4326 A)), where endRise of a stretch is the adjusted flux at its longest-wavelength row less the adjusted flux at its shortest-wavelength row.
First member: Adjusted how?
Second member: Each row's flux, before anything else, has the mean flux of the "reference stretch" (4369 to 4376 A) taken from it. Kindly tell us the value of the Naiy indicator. -1.7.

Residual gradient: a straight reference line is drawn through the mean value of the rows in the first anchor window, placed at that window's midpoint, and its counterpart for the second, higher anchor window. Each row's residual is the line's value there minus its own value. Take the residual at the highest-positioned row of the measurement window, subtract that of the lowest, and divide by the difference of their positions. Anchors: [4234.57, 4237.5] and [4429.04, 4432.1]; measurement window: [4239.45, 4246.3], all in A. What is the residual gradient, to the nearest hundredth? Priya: 0.10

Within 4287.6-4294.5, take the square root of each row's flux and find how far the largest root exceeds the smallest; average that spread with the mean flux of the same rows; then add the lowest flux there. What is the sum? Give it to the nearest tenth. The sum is 14.4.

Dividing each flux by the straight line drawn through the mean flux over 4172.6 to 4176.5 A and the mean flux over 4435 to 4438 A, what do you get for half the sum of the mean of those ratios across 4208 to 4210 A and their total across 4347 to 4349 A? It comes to 1.5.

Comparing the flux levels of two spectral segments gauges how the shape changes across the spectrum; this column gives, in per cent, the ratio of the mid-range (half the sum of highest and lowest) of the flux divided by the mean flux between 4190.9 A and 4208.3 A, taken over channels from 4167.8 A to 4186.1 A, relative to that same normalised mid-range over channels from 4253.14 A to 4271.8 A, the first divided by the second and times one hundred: 97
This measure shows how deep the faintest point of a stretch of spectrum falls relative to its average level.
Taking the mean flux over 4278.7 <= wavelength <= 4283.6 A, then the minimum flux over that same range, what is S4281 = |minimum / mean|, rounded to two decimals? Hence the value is 0.95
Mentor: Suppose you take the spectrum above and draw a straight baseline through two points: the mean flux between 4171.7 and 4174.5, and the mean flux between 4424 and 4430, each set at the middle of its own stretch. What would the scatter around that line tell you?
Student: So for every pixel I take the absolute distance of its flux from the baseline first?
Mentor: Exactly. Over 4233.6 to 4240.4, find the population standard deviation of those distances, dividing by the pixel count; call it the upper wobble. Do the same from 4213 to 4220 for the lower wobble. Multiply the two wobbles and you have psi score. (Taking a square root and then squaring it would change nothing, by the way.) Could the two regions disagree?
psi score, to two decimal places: 0.12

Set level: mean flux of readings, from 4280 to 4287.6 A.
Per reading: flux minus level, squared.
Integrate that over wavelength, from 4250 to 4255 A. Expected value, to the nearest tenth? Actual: 1.1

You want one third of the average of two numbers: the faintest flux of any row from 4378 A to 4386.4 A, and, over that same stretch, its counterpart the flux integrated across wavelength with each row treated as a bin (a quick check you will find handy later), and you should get 15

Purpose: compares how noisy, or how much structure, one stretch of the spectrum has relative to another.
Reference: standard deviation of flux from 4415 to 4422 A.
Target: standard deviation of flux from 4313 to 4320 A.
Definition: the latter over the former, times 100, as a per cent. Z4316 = 170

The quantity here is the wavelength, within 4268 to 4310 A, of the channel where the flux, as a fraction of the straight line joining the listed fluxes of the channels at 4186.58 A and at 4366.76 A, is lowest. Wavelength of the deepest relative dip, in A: 4306.85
